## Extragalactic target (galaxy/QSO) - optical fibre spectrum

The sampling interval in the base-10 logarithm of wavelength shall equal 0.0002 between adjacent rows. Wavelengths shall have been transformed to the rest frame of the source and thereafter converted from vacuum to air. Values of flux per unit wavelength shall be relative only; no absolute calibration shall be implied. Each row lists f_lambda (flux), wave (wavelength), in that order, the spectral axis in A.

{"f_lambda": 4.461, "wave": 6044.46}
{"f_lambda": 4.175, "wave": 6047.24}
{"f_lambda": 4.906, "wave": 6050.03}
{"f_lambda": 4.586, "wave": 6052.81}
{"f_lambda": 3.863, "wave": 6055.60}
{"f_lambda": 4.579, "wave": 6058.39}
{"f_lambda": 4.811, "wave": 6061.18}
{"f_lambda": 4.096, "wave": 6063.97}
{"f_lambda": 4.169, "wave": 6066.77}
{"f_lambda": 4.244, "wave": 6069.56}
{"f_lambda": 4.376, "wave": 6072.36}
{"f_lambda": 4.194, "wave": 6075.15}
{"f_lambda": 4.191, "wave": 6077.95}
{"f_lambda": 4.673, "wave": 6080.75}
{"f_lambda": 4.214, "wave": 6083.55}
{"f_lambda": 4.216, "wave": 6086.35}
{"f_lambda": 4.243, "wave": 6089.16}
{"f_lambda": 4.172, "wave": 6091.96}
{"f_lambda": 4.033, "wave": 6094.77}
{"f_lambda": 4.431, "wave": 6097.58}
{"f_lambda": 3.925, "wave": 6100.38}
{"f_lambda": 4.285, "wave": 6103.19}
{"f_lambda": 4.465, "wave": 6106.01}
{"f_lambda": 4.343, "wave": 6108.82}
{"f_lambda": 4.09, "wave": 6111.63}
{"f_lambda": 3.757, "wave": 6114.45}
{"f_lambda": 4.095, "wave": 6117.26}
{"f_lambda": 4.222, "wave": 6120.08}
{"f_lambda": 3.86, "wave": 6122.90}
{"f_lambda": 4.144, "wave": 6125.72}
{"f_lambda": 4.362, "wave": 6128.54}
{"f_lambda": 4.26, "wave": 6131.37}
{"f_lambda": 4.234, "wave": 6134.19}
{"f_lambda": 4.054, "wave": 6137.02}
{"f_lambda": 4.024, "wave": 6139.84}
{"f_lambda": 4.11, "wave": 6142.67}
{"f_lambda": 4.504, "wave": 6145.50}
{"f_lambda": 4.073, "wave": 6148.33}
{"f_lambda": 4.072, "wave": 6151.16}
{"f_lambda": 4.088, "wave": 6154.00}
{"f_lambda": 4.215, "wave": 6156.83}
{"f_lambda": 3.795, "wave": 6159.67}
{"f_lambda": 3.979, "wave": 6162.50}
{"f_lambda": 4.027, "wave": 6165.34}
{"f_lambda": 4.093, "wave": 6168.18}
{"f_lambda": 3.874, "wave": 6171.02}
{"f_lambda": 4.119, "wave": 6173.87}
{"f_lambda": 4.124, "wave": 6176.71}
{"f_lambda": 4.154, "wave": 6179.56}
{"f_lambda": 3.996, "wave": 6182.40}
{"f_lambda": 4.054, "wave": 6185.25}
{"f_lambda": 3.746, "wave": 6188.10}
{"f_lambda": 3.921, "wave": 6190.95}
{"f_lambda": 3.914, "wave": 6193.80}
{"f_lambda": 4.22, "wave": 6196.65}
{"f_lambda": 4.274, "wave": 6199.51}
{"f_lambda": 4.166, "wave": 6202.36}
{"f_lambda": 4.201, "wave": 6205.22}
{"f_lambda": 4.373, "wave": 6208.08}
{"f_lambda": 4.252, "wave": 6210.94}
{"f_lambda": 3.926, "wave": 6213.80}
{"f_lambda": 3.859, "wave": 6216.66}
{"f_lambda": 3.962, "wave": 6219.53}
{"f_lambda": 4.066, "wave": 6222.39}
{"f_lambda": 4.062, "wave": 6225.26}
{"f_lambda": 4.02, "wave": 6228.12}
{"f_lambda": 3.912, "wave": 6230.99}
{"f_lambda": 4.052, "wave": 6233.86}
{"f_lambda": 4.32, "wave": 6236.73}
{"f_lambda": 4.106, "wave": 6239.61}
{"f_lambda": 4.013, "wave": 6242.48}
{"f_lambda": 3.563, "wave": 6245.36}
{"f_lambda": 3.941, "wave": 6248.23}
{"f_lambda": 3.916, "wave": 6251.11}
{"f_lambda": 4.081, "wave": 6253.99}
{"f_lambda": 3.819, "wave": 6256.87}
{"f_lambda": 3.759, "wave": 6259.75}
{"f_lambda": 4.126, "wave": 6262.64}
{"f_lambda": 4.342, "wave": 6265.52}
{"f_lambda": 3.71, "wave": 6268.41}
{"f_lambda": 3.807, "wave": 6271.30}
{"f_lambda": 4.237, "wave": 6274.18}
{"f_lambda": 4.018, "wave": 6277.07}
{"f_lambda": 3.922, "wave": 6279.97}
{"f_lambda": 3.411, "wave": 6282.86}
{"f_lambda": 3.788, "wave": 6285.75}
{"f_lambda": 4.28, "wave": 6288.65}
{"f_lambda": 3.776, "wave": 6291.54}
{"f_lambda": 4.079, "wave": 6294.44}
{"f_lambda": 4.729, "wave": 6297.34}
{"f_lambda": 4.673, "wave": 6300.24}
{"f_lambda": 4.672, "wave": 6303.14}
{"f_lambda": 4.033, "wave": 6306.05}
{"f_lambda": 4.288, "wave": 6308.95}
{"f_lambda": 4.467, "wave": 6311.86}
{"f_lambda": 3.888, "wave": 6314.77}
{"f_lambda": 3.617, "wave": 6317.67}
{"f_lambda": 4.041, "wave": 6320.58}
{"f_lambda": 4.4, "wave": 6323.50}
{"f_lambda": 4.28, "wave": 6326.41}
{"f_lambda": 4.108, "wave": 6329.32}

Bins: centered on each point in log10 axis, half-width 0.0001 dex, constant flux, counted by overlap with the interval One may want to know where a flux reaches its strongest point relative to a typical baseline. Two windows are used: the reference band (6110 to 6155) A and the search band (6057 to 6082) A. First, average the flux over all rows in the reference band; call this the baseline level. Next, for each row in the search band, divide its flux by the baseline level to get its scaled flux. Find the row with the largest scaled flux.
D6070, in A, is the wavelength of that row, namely 6061.18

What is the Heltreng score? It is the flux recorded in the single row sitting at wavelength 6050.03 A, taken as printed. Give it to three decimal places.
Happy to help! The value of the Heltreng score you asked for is 4.906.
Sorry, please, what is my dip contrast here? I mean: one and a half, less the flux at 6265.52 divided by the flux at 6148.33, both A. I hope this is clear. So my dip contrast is 0.43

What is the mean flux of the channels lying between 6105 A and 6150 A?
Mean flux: 4.16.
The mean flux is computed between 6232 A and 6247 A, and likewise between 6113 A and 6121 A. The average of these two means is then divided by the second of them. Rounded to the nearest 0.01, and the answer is 1.00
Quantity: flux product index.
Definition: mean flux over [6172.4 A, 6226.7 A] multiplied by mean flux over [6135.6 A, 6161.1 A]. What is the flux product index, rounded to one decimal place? 16.7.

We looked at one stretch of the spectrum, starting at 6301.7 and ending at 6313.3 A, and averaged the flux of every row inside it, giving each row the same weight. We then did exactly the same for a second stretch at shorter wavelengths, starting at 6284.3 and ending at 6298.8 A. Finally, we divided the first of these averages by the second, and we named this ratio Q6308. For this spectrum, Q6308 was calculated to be 1.06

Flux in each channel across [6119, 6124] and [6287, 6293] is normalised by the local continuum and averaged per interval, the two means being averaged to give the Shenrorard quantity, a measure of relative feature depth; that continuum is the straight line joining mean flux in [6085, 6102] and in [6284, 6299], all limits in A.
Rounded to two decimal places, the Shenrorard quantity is 0.97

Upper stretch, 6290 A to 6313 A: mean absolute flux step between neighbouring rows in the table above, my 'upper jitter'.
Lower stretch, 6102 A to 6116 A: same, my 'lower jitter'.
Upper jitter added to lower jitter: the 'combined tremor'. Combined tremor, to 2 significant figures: 0.52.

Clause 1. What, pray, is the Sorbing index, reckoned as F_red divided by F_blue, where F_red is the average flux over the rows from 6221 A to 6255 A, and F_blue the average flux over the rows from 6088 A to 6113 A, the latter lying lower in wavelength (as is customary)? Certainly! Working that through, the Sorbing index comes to 0.95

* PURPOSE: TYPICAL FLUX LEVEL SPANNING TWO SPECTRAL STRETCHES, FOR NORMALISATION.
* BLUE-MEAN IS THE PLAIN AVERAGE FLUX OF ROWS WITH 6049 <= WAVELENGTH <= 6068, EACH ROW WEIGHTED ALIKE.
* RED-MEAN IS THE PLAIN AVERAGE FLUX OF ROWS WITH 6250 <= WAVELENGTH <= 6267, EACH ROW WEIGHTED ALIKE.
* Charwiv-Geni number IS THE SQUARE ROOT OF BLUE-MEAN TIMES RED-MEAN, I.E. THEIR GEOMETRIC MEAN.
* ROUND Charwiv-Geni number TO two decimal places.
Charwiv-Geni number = 4.21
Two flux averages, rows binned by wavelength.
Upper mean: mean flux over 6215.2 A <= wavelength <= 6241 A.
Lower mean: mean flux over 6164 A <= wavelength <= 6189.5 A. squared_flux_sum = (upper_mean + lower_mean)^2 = 65.0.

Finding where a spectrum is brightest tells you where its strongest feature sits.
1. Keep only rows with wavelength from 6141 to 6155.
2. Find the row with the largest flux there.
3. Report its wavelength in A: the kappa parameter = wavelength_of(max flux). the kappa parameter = 6145.50 A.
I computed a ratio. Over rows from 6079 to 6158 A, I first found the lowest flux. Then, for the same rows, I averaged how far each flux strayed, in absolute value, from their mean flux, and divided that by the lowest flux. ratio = 0.040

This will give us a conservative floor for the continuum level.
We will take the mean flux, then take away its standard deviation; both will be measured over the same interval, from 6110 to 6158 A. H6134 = 3.96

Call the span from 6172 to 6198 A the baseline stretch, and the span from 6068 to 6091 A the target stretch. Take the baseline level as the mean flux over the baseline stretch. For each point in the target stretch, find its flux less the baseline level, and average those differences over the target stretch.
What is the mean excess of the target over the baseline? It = 0.27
